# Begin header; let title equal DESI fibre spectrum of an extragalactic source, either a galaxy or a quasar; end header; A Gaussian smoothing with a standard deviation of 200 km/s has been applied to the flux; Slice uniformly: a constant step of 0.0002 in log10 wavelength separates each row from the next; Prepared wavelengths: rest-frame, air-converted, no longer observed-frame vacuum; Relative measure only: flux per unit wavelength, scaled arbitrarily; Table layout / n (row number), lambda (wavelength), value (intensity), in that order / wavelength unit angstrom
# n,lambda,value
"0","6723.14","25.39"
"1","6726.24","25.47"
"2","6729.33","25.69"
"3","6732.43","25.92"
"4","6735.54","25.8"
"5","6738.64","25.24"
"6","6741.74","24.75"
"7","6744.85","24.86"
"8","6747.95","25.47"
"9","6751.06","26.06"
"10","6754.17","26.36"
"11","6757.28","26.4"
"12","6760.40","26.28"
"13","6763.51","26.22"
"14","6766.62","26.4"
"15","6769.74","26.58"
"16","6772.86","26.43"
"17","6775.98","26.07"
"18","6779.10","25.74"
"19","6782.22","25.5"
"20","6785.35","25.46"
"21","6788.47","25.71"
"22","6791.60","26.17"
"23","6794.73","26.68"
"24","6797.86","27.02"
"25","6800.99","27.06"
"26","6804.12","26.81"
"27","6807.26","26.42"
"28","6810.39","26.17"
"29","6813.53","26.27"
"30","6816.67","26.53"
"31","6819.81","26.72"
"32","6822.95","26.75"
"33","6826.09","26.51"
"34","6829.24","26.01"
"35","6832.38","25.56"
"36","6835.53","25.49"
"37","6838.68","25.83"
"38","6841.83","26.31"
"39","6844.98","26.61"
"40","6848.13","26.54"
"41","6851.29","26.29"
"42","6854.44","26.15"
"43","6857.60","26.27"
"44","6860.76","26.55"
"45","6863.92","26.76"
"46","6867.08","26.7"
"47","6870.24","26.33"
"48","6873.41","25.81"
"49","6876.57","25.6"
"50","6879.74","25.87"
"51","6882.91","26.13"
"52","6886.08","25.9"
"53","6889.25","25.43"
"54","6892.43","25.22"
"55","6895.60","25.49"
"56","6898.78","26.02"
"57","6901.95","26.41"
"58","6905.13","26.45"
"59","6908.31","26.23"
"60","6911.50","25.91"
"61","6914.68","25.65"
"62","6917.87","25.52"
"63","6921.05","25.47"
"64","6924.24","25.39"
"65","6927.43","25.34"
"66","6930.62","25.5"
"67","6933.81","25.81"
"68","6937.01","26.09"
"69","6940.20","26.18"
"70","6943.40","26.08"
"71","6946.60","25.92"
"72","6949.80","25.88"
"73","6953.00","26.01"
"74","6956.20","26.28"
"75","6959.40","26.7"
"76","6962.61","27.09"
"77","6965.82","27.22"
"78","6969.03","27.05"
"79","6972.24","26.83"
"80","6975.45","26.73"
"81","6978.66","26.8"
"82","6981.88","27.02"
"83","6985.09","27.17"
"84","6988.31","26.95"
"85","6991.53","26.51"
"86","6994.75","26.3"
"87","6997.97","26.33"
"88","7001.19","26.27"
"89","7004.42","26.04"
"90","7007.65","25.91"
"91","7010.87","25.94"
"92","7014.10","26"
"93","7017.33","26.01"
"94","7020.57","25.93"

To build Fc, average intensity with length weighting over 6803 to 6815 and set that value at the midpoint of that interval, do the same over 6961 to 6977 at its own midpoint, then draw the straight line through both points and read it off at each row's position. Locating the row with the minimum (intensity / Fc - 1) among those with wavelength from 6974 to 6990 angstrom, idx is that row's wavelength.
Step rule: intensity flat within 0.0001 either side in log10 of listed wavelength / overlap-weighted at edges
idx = 6975.45 angstrom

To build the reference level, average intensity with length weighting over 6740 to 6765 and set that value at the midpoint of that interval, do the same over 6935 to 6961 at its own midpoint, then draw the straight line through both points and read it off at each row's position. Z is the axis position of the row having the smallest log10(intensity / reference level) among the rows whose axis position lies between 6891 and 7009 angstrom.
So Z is 6892.43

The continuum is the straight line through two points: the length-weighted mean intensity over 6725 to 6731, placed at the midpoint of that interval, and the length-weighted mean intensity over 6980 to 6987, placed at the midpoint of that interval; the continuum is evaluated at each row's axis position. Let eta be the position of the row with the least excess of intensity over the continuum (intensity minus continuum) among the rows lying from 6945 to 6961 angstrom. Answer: 6949.80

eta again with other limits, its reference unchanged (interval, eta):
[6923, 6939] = 6927.43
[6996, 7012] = 7007.65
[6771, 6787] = 6785.35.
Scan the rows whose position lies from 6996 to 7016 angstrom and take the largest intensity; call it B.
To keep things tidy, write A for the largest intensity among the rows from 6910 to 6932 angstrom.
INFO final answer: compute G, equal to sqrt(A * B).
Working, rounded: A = 25.91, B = 26.33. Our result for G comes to 26.1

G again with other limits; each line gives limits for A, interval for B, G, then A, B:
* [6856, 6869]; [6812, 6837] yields 26.8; 26.76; 26.75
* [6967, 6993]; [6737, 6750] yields 26.3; 27.17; 25.47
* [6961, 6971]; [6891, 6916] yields 26.8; 27.22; 26.45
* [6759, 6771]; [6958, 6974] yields 26.9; 26.58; 27.22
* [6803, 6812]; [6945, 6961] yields 26.8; 26.81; 26.7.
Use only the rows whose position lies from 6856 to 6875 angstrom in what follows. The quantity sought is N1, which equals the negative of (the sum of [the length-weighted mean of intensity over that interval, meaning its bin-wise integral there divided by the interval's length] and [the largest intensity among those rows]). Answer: -53.2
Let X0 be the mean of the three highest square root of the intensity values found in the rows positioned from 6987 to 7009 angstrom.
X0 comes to 5.16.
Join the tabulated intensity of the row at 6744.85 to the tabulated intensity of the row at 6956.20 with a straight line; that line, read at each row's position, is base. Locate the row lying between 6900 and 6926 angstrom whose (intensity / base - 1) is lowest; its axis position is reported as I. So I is 6924.24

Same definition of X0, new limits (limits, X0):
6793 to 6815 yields 5.19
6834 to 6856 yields 5.15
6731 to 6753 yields 5.09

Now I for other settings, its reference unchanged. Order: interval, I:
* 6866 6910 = 6892.43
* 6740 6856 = 6741.74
